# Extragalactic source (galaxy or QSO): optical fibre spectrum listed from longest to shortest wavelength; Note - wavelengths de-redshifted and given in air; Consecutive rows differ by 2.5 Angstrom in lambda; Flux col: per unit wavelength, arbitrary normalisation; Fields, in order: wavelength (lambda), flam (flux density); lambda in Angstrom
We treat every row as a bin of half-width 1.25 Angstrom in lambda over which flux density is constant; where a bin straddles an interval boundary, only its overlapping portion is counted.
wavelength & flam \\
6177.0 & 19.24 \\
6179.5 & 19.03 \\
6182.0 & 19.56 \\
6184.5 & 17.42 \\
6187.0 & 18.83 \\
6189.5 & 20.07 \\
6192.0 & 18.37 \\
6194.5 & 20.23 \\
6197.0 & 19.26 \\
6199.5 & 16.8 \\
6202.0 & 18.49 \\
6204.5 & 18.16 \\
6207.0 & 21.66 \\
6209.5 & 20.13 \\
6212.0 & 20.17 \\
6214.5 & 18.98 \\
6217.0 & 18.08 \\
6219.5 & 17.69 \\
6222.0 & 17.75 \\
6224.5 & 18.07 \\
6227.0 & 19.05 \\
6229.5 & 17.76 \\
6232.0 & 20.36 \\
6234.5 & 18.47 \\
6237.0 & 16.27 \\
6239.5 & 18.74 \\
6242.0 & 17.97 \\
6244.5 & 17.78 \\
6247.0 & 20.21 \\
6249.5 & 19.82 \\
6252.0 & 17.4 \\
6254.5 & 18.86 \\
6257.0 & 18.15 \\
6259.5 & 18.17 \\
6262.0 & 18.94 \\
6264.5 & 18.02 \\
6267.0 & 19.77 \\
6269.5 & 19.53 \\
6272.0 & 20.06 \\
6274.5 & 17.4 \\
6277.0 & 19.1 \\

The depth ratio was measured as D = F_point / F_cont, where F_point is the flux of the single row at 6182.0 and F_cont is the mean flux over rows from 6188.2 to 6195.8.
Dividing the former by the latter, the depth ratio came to 1.00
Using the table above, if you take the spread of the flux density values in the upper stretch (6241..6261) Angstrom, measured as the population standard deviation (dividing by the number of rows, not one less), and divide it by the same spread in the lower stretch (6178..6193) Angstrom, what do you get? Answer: 1.11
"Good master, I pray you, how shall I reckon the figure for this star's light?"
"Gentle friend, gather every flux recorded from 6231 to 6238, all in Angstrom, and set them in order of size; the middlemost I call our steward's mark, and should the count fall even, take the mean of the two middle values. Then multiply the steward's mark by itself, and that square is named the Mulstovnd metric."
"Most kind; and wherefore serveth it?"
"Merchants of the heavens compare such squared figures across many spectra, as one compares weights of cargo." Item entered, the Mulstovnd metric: 341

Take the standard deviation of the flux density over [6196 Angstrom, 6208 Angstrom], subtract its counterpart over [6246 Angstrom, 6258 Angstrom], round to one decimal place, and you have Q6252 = 0.6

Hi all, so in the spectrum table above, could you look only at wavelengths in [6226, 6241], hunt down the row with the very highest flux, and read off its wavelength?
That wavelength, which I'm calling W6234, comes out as 6232.0 Angstrom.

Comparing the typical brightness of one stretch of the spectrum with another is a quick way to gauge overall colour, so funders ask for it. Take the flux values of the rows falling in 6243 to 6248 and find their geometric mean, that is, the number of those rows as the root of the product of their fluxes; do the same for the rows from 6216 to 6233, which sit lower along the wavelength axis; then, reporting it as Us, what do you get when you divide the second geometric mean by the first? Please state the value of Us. 0.97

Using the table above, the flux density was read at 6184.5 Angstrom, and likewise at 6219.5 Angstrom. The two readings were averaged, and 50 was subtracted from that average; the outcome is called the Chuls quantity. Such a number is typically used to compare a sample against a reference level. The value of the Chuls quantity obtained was -32.4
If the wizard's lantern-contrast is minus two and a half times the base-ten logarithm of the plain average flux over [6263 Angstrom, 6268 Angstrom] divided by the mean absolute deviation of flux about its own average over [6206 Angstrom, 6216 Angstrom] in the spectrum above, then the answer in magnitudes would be -3.6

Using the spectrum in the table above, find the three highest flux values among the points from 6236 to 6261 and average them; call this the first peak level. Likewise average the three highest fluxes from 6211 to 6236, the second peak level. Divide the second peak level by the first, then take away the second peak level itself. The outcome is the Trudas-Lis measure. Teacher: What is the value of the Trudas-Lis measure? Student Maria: -18.8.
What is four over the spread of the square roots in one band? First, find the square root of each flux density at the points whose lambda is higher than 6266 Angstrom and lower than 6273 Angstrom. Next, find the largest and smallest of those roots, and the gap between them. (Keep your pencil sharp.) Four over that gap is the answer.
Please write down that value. 67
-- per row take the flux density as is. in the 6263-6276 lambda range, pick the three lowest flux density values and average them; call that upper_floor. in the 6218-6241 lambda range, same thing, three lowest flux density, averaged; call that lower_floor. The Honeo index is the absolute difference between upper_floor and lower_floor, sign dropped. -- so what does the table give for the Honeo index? 1.1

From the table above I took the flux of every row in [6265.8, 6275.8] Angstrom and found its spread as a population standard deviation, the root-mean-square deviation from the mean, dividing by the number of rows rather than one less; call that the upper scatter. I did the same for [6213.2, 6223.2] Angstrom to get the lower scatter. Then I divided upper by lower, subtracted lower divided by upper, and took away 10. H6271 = -8.5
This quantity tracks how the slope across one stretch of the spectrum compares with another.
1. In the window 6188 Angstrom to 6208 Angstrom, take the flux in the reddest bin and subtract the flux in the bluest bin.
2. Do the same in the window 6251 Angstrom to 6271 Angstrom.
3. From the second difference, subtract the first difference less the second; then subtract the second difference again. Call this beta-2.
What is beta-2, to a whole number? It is 1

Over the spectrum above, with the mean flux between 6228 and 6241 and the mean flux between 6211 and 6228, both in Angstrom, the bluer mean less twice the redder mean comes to -18.1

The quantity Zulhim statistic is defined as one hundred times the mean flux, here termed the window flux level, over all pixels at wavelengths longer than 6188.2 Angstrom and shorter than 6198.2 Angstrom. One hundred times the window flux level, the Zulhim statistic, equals 1948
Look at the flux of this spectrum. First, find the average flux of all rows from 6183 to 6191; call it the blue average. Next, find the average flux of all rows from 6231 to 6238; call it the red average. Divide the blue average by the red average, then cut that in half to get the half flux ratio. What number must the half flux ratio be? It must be 0.511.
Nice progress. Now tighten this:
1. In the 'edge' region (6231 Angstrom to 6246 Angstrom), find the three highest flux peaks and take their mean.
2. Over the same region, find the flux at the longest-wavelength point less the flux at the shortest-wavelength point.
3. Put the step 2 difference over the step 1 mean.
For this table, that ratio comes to -0.13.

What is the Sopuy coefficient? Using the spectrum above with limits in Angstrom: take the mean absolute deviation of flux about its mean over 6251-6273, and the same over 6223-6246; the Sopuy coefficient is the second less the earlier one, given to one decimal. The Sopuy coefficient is 0.0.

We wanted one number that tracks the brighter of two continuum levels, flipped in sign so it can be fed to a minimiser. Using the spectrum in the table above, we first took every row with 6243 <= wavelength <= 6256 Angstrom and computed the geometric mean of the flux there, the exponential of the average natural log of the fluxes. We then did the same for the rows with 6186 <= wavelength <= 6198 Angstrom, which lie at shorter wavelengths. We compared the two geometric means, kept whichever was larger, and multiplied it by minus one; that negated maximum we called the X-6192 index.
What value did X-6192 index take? -19.34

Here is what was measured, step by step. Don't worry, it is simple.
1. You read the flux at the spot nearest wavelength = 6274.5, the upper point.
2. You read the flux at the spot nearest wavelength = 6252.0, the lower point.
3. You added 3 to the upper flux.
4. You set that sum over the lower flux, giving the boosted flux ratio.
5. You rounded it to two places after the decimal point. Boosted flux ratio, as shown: 1.17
